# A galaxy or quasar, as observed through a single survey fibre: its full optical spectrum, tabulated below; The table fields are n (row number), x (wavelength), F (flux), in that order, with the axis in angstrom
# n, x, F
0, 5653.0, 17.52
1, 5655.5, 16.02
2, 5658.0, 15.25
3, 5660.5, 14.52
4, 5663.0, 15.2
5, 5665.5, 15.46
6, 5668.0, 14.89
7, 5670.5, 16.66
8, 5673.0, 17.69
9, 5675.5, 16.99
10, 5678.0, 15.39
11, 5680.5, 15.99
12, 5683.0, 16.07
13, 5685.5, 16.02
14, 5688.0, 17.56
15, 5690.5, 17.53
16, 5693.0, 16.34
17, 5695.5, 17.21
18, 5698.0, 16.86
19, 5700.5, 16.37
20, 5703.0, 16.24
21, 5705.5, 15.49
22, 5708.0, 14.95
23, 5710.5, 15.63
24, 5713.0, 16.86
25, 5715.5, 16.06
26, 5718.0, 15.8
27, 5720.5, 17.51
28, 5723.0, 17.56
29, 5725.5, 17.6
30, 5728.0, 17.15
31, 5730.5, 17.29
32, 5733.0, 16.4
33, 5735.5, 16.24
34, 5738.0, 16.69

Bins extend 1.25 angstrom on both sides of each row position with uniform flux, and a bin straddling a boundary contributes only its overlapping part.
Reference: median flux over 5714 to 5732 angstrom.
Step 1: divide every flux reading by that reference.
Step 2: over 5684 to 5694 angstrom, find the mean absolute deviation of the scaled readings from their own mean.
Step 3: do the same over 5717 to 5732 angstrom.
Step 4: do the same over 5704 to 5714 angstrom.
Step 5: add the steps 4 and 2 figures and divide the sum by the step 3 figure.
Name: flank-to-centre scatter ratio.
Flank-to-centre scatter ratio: 2.8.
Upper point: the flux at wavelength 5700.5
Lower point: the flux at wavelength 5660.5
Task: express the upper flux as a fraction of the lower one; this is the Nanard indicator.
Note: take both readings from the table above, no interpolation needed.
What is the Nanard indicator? 1.13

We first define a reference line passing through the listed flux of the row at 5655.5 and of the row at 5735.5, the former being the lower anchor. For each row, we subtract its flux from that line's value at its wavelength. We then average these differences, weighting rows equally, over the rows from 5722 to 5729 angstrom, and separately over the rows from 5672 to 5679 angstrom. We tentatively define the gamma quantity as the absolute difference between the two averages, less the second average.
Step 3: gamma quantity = 1.2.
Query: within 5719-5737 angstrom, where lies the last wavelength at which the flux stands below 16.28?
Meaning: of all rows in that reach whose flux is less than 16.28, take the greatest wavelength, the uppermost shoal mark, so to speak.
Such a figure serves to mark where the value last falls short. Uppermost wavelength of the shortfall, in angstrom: 5735.5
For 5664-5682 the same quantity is 5680.5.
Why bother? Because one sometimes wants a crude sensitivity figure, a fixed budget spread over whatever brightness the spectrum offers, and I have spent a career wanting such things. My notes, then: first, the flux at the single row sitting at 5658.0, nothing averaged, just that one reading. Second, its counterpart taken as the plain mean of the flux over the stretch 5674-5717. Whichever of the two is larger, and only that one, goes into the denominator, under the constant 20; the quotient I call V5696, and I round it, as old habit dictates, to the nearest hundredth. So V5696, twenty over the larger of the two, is 1.22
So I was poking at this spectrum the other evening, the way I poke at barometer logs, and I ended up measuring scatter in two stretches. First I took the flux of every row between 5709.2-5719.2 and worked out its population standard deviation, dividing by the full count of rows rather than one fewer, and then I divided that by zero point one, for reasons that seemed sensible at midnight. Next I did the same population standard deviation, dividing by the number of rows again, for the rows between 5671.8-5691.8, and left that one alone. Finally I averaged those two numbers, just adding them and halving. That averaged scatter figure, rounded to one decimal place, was 2.8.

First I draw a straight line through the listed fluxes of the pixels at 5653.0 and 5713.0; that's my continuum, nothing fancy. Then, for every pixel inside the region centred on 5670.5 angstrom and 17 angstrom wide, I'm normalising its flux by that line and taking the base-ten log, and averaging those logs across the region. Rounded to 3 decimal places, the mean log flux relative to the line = -0.034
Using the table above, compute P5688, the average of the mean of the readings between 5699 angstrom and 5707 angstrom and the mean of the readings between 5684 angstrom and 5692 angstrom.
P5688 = 16.5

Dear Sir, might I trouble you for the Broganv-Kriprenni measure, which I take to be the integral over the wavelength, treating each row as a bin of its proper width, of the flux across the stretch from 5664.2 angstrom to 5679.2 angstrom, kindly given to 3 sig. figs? 243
